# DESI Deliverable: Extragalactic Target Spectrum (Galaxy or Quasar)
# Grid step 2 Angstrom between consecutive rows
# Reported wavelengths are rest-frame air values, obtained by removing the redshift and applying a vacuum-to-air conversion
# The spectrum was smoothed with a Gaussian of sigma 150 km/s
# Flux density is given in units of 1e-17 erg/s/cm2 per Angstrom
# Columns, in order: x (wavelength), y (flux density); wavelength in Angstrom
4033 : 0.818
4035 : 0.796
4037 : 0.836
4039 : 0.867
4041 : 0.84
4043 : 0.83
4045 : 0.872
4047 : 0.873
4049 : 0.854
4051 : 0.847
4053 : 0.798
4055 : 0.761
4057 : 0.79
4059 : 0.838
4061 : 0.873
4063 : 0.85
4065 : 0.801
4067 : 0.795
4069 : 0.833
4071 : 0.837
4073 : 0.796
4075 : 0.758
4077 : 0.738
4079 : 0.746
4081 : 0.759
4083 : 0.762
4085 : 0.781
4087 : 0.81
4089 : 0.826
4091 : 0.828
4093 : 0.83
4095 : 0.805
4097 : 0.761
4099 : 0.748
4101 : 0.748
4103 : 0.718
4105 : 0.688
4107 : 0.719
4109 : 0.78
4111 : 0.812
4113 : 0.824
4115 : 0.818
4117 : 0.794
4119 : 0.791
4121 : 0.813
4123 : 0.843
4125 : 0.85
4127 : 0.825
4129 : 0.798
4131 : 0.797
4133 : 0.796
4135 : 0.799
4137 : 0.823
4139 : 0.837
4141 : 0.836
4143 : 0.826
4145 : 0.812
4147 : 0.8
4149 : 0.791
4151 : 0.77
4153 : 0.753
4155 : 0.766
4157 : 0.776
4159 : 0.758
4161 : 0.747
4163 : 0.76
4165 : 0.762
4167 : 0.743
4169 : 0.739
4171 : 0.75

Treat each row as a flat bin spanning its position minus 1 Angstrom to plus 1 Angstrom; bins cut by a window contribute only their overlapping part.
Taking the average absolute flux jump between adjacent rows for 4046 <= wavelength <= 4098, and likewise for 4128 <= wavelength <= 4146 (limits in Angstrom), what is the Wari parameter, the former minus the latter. 0.016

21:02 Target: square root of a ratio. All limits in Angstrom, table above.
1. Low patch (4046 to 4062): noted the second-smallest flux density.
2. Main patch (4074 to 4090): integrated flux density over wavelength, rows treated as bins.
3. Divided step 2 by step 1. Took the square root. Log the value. 3.96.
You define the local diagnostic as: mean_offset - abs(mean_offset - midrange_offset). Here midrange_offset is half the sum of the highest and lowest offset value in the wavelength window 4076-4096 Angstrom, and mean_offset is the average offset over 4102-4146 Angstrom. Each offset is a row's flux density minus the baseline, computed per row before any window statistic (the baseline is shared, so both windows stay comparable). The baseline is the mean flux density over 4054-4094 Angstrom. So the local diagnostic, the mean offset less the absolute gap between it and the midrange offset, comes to -0.02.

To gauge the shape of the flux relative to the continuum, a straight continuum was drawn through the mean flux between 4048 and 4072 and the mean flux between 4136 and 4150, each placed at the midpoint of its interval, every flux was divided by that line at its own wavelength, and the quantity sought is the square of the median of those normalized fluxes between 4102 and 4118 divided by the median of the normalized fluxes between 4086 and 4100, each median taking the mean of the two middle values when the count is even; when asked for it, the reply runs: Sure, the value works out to 0.935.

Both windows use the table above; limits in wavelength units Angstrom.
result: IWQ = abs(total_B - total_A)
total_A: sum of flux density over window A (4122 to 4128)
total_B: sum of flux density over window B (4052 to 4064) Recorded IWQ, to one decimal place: 2.4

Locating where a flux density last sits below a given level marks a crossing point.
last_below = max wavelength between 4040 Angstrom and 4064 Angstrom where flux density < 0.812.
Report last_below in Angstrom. 4057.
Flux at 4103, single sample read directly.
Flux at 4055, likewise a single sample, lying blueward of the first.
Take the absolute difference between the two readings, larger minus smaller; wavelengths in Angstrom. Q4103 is 0.043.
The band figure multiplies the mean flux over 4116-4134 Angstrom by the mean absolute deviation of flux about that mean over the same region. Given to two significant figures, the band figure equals 0.015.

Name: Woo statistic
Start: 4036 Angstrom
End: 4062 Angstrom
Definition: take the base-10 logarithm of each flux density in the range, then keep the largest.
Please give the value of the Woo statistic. -0.059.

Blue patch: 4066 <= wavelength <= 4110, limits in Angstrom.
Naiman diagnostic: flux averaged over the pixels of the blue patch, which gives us 0.776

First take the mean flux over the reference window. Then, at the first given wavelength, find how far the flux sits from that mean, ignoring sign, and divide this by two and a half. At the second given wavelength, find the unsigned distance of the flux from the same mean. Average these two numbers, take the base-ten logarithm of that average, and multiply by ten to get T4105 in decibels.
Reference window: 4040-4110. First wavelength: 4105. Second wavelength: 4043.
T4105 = -14.2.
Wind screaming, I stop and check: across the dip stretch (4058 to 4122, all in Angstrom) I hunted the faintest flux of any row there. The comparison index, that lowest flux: 0.688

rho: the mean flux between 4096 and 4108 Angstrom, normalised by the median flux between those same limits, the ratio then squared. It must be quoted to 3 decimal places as 0.991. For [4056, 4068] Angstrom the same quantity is 1.012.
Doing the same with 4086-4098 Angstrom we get 0.981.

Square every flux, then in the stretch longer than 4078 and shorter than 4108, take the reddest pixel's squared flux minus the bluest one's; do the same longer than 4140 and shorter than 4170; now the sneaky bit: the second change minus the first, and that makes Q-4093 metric -0.113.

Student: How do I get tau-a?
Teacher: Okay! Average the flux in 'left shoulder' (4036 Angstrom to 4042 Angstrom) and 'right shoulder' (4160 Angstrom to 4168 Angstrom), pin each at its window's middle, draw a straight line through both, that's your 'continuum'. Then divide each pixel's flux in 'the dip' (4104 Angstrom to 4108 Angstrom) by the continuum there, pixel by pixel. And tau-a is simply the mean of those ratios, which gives 0.88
